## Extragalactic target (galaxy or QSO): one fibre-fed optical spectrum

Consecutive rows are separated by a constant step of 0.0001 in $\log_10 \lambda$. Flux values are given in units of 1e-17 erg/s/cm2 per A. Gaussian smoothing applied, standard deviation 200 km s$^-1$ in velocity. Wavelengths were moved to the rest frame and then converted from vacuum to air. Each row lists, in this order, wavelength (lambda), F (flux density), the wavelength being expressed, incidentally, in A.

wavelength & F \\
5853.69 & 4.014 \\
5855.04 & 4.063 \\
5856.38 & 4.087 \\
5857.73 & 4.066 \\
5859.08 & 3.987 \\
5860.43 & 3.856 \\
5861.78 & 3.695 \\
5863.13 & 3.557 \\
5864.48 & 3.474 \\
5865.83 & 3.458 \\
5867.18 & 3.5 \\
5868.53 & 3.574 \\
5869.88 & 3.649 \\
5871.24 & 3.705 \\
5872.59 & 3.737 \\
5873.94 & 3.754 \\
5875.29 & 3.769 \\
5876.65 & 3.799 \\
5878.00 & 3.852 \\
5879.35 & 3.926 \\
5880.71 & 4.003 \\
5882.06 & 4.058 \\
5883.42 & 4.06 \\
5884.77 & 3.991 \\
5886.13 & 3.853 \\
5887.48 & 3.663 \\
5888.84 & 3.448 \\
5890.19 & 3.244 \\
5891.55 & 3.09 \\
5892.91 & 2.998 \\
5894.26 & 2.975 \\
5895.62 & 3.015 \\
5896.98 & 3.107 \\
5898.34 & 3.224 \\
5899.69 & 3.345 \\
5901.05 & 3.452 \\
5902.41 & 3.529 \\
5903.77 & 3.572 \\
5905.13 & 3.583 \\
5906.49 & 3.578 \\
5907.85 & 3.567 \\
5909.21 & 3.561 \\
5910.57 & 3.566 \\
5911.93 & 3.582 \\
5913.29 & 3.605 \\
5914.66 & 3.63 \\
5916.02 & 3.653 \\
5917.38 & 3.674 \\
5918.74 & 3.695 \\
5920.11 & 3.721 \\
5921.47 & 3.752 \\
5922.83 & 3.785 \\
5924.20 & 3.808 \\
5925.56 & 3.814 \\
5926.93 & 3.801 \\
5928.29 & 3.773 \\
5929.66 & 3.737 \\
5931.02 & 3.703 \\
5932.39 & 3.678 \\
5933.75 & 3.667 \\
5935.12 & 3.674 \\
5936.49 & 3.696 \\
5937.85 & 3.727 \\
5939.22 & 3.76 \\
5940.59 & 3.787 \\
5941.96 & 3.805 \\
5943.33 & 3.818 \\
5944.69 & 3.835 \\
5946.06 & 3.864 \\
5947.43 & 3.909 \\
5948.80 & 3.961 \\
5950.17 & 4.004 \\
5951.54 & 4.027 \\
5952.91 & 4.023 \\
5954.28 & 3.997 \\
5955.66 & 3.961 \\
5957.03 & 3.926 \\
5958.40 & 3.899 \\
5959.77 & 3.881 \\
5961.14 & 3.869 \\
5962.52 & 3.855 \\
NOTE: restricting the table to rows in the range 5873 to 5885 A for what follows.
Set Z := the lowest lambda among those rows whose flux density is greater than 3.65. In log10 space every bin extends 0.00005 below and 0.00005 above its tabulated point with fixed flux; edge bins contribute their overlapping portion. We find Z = 5873.94 A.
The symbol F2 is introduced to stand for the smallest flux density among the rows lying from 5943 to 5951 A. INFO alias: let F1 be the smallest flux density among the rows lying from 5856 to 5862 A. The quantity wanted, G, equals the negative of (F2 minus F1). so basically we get -0.12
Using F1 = 3.695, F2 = 3.818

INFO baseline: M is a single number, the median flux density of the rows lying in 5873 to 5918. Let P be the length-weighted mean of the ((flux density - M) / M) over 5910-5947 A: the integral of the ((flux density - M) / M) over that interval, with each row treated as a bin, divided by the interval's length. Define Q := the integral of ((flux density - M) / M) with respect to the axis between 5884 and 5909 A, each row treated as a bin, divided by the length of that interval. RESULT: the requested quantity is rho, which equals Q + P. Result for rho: -0.008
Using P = 0.0408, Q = -0.05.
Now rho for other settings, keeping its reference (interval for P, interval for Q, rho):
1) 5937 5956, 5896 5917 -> 0.062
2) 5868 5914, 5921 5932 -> 0.049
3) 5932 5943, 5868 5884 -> 0.109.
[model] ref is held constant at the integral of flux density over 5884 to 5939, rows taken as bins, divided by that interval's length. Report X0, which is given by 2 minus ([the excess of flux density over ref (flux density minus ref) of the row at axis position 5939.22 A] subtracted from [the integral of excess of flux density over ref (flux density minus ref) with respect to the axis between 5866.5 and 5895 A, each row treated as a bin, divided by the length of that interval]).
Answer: 2.1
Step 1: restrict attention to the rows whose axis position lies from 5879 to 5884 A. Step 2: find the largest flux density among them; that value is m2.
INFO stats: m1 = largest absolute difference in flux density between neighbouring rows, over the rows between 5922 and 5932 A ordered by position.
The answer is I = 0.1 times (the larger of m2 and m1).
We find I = 0.406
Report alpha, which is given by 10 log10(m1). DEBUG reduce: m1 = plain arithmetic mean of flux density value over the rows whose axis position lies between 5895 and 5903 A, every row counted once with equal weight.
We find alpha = 5.16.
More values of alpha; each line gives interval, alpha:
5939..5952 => 5.88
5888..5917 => 5.31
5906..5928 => 5.65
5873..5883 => 5.89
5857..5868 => 5.68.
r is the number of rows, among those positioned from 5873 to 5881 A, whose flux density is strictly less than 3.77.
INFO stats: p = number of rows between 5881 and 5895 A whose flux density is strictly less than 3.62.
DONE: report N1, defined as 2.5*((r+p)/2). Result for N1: 9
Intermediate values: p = 5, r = 2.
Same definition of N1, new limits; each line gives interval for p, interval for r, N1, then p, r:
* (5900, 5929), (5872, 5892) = 21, 10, 7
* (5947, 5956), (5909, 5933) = 16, 0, 13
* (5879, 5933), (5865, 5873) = 31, 19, 6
